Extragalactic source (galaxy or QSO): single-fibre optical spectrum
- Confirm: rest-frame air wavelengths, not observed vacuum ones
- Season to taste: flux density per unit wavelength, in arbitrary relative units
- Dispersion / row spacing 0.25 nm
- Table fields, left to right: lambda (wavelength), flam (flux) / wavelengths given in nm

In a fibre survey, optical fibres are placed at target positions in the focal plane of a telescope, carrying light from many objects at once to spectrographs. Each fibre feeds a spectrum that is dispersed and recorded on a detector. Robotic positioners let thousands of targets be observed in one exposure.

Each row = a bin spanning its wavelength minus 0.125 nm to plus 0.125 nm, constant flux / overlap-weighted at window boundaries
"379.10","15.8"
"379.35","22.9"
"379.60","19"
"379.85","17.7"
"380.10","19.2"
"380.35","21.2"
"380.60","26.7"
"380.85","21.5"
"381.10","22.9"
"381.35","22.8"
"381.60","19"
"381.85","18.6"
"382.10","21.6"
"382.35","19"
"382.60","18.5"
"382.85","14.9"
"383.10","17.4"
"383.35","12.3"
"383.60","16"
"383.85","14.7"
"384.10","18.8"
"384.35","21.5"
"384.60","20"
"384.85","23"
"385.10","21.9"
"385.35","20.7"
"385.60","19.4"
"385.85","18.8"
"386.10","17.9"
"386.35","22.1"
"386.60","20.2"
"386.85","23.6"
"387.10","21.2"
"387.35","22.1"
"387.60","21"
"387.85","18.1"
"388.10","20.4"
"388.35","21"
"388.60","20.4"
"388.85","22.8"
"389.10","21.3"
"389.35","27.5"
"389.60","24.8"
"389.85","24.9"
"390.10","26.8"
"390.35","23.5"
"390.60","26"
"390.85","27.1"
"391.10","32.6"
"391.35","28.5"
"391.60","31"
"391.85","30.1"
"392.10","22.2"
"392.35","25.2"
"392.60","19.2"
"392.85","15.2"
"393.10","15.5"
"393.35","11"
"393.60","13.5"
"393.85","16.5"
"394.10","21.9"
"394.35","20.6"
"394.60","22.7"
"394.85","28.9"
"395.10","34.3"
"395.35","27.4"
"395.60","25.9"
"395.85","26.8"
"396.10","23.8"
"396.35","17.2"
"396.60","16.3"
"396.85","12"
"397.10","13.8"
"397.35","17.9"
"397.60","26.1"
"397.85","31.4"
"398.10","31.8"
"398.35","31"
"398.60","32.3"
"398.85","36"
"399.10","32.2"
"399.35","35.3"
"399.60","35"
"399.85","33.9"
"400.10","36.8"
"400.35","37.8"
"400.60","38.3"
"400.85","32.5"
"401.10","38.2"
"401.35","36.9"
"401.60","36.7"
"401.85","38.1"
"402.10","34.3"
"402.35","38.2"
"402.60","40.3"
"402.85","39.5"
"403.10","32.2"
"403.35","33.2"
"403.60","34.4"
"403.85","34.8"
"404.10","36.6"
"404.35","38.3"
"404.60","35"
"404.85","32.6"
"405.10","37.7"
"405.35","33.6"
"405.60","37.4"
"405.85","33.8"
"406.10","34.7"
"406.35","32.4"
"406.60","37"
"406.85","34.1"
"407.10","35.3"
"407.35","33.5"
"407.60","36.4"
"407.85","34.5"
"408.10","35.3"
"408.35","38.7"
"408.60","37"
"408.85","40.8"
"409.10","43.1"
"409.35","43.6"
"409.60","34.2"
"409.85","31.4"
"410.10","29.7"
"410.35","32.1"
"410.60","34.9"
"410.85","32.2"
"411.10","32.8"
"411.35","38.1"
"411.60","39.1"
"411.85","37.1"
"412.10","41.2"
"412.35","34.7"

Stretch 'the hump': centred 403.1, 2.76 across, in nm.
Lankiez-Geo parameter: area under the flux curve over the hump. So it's 100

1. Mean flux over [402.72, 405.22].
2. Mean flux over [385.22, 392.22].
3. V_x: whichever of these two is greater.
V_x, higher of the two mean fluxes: 35.4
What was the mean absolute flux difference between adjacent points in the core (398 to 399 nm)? 1.9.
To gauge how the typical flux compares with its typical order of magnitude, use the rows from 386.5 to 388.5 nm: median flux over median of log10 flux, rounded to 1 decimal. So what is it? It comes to 15.9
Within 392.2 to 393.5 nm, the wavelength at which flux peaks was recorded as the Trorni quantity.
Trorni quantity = 392.35 nm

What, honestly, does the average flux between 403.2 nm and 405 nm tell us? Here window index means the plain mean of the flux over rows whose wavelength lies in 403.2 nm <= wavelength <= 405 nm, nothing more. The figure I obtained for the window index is 35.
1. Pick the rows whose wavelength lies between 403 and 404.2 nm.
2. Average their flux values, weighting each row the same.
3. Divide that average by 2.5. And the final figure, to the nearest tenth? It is 13.7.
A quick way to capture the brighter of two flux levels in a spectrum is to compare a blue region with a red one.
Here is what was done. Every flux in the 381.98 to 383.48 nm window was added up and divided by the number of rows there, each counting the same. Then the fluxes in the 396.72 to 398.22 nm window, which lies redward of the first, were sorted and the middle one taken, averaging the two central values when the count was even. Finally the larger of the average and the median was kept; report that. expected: 22.0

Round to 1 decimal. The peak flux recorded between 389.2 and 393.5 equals 32.6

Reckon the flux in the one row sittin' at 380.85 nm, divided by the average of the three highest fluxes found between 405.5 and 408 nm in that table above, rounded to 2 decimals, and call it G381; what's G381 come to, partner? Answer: 0.58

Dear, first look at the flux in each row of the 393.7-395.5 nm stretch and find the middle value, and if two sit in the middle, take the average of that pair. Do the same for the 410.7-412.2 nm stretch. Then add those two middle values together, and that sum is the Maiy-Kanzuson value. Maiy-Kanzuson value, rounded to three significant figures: 60.3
